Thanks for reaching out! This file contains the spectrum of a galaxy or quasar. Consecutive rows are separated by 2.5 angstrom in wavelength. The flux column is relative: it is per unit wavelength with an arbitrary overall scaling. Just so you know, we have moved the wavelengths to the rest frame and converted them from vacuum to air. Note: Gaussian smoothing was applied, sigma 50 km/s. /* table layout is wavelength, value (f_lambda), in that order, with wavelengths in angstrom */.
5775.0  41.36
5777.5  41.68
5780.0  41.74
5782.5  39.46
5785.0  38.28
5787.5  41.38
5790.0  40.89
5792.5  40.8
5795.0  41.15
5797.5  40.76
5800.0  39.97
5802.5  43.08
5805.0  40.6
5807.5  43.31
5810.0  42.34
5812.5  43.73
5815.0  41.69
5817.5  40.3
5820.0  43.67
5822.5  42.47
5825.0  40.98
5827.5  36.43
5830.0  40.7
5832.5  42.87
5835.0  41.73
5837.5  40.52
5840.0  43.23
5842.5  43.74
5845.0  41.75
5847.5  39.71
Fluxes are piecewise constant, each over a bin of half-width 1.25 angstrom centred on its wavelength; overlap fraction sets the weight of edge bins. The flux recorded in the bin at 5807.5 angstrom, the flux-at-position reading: 43.31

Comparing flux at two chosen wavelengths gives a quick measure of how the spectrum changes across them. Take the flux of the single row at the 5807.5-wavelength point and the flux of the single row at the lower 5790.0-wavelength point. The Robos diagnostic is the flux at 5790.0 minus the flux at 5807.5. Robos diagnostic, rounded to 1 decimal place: -2.4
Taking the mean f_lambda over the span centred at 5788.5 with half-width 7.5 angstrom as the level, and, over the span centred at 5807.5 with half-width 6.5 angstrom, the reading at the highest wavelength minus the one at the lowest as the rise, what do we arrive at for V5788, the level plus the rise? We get 41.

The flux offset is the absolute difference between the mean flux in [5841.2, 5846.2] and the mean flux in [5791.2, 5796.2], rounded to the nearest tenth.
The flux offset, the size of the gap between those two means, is 1.8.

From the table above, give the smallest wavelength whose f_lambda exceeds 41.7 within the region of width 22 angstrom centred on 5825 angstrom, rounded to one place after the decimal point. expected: 5820.0 angstrom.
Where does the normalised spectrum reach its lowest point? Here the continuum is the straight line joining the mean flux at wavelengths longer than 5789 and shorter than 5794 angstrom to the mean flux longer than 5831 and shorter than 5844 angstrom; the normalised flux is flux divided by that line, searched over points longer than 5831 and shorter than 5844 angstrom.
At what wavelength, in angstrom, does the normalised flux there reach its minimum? 5837.5 angstrom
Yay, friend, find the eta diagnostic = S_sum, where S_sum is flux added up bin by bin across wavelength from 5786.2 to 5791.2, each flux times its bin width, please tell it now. 206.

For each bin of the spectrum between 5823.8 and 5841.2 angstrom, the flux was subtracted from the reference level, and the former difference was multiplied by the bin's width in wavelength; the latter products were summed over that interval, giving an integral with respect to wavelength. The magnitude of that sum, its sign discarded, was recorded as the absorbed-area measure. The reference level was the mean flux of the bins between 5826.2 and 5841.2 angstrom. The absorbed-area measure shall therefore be 0.2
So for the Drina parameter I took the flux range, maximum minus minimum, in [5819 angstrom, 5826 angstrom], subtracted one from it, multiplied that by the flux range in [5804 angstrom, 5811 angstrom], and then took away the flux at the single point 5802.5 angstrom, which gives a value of -39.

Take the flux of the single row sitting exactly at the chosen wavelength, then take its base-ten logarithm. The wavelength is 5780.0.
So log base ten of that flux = 1.62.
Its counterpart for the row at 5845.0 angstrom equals 1.62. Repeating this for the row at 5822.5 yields 1.63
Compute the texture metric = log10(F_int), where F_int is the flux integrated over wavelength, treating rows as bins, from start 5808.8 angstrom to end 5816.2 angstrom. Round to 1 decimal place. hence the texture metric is 2.5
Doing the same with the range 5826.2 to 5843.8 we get 2.9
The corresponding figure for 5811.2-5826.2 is 2.8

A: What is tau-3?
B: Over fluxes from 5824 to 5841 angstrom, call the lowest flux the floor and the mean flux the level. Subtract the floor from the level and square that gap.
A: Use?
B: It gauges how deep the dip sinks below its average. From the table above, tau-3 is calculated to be 20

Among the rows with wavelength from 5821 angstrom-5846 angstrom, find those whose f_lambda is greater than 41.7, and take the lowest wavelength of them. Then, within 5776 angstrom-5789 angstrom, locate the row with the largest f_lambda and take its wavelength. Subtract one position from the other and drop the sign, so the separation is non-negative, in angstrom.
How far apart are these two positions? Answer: 42.5 angstrom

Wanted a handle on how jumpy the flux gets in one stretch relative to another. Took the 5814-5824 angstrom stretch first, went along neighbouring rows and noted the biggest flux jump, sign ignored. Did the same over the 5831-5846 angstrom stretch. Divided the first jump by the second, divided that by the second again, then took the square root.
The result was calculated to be 0.68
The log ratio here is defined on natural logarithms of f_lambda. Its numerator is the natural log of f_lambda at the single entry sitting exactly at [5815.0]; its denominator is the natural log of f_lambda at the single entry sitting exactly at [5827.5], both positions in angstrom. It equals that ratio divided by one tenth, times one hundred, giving 1038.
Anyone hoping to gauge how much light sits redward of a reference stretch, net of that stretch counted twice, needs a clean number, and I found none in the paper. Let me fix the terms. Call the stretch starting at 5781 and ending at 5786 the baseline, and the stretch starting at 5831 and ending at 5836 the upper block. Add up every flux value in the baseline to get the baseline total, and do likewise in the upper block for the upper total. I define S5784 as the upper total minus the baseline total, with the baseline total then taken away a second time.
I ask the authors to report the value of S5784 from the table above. -70.9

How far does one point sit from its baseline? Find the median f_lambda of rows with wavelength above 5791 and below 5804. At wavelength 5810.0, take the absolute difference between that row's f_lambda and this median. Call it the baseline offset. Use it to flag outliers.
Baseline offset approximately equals 1.54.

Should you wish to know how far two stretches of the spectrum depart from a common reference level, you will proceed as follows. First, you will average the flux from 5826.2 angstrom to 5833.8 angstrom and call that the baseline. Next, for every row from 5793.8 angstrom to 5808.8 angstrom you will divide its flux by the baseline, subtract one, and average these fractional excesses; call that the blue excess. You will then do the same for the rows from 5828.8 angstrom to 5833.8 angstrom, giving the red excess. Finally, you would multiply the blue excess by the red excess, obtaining 0.0016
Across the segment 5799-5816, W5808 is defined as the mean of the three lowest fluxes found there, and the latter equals 40.8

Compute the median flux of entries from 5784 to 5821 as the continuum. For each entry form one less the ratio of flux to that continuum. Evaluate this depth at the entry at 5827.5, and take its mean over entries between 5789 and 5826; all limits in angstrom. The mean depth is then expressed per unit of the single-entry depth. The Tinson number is -0.12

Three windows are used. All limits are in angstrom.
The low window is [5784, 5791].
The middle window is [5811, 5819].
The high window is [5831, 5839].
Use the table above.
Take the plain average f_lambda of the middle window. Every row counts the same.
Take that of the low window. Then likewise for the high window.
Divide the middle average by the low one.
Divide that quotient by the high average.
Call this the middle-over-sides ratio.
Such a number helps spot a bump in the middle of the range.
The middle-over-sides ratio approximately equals 0.0250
